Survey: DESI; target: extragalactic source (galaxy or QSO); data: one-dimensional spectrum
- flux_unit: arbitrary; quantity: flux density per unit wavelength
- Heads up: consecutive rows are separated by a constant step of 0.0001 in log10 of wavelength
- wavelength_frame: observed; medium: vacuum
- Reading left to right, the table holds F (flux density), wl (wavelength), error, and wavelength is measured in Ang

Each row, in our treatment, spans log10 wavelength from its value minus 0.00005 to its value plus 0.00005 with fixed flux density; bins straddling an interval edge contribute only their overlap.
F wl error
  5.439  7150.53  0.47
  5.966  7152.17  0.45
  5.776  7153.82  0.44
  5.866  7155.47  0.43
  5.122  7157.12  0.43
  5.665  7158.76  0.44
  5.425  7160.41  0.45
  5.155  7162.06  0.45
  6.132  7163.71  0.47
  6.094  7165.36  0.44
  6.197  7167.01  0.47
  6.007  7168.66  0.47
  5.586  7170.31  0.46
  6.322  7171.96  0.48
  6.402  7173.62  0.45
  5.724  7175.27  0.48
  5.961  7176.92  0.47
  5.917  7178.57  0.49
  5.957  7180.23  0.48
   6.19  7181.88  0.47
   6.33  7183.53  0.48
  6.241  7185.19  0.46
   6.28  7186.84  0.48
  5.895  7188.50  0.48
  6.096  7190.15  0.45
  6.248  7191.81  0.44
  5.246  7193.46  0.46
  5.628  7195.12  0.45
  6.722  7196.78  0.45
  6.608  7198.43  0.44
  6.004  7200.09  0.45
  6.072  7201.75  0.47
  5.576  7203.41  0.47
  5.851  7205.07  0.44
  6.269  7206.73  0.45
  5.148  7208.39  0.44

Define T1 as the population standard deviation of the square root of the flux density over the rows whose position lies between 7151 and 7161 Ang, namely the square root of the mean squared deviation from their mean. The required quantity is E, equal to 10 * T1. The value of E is 0.61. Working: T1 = 0.061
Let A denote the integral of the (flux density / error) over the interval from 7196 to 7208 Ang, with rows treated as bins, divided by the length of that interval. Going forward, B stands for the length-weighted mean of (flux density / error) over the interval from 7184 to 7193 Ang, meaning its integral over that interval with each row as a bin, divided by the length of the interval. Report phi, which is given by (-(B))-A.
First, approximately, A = 13.5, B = 13.3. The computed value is -26.8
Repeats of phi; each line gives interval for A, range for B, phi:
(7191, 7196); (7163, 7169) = -26.0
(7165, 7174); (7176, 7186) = -26.0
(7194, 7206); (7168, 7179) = -26.1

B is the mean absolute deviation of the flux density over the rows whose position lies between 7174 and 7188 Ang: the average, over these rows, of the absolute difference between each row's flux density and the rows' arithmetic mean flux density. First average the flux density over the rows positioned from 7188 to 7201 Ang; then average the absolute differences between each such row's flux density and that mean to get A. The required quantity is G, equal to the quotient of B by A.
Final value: 0.5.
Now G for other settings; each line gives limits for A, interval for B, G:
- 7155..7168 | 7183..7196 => 0.8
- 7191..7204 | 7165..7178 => 0.5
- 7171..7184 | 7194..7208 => 1.6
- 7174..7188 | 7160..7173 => 1.9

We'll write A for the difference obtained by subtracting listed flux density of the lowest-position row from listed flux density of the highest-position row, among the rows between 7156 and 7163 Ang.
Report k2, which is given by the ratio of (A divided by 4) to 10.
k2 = 0.001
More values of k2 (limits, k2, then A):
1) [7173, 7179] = -0.012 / -0.5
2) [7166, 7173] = 0.003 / 0.1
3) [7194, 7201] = 0.009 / 0.4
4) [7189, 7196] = -0.012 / -0.5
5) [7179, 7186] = 0.007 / 0.3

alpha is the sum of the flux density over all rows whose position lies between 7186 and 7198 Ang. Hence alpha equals 42.1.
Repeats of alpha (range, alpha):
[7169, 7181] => 41.9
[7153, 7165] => 39.1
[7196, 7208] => 43.1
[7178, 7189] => 42.8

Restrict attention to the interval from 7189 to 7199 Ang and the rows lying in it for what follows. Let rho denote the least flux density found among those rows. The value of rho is 5.246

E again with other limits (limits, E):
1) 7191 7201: 1.06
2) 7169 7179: 0.60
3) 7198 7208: 0.65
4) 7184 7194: 0.76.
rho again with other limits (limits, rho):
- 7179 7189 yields 5.895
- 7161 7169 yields 5.155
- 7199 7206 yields 5.576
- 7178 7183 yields 5.917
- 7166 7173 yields 5.586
